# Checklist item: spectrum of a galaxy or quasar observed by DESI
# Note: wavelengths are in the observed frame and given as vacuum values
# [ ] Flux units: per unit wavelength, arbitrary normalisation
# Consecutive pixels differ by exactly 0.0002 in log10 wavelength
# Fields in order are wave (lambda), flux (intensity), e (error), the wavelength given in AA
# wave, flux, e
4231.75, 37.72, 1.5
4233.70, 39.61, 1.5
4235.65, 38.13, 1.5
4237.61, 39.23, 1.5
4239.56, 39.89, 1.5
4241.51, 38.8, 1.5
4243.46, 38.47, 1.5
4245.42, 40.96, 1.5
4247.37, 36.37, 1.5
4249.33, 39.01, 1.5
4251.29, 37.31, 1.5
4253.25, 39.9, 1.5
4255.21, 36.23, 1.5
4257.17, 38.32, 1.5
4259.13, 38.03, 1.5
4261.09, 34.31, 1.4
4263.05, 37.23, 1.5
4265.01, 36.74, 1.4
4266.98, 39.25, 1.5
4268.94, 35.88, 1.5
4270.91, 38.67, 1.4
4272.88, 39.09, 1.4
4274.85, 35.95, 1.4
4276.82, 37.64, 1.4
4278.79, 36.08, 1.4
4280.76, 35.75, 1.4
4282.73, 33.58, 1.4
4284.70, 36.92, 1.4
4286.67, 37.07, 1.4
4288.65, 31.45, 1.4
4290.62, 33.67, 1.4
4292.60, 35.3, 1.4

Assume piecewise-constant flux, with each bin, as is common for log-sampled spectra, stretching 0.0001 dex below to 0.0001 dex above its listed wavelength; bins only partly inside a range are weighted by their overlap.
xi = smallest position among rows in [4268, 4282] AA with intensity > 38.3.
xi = 4270.91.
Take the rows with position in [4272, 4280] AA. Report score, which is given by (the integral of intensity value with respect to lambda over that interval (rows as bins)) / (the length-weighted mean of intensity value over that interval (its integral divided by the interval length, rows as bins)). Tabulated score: 8.0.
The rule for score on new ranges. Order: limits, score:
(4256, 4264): 8.0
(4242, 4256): 14.0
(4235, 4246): 11.0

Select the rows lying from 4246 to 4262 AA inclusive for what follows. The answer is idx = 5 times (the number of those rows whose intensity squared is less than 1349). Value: 15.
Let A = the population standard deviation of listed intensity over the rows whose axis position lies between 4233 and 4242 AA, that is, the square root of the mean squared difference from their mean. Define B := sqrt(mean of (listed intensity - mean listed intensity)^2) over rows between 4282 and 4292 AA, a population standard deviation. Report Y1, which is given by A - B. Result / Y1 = -1.5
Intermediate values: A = 0.62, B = 2.2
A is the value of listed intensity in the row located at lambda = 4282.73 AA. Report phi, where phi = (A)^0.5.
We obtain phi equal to 5.79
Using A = 33.58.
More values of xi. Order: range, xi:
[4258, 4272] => 4266.98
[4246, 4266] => 4249.33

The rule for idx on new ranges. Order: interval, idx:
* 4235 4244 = 0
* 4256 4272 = 10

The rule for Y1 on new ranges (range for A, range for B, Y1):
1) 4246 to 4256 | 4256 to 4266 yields 0.0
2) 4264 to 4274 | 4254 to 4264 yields -0.1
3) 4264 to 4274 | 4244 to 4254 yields -0.3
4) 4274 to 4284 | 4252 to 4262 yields -0.6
